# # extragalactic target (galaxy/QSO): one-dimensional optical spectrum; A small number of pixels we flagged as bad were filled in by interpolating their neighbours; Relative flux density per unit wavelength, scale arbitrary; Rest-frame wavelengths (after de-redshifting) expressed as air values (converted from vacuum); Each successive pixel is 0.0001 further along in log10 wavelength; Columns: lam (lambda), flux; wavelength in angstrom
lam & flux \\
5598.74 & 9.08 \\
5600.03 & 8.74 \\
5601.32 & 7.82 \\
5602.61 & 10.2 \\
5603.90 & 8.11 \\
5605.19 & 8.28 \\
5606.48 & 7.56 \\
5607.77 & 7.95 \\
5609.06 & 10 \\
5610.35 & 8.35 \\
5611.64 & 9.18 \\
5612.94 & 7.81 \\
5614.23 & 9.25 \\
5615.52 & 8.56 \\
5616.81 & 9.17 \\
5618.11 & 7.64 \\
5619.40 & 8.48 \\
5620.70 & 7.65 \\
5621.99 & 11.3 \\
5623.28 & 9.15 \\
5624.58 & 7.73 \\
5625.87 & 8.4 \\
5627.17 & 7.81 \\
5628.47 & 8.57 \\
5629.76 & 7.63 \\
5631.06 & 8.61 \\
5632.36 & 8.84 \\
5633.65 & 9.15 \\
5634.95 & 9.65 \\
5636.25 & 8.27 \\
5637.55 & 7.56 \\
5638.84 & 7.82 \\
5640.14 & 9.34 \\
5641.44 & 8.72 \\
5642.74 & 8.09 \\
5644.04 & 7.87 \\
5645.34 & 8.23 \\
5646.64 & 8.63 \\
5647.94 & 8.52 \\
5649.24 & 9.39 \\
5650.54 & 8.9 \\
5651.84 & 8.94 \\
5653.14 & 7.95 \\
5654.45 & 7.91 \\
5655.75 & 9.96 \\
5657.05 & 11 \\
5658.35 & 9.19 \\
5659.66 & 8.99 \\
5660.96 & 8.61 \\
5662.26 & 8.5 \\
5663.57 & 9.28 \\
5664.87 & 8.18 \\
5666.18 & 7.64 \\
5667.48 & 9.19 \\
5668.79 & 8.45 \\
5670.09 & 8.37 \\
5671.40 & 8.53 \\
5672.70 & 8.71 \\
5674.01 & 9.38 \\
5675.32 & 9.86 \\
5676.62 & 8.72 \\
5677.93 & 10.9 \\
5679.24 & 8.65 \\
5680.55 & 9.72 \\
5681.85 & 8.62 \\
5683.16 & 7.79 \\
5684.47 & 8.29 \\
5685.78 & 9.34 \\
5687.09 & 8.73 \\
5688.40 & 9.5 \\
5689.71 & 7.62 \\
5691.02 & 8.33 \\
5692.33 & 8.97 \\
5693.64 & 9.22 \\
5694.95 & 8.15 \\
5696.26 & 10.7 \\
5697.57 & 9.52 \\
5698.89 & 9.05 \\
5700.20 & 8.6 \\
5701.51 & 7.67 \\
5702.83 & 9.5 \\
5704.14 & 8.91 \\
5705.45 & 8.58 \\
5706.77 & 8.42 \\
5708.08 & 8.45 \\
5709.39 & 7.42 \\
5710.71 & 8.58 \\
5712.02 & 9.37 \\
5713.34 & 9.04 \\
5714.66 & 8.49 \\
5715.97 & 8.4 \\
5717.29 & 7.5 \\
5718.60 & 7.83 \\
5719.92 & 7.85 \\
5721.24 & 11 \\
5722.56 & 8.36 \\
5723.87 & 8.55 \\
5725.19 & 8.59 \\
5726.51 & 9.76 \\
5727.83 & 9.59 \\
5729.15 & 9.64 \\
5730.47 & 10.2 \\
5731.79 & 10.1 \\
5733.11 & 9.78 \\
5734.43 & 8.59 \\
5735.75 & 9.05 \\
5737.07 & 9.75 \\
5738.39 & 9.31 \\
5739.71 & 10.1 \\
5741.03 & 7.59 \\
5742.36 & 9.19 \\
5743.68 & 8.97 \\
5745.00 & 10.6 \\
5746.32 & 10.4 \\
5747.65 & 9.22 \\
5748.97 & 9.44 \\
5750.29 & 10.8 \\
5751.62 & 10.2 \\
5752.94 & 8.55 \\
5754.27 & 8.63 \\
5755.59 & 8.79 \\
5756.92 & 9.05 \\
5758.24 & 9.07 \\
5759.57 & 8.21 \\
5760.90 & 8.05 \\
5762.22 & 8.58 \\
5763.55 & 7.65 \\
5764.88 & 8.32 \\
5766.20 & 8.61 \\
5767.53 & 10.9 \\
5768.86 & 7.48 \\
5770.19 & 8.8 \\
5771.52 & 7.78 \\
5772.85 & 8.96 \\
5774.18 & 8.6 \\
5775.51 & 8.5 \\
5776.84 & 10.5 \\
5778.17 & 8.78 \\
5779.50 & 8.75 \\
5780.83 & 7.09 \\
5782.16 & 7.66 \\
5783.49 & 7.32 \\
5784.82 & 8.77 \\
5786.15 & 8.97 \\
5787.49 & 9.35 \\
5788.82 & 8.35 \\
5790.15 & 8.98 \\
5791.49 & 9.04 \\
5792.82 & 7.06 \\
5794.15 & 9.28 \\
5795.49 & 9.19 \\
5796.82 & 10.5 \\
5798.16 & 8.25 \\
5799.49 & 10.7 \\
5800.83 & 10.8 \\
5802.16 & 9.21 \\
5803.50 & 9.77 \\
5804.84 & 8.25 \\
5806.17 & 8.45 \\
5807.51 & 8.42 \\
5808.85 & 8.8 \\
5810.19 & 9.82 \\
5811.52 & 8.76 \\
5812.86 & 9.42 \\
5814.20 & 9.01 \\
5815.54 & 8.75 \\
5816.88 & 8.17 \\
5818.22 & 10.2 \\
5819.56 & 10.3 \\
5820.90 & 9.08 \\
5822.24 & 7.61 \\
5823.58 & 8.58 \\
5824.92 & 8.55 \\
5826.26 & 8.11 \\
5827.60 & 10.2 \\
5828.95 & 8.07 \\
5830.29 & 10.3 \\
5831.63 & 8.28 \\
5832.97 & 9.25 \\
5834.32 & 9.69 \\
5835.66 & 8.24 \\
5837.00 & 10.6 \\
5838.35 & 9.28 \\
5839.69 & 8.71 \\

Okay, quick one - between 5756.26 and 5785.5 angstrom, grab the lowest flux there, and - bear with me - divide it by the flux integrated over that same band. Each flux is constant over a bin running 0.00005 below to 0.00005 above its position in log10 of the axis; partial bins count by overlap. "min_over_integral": 0.0285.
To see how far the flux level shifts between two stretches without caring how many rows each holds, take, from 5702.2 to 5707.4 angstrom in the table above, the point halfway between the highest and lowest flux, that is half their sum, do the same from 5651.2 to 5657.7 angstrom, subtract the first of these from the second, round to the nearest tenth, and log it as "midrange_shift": 0.5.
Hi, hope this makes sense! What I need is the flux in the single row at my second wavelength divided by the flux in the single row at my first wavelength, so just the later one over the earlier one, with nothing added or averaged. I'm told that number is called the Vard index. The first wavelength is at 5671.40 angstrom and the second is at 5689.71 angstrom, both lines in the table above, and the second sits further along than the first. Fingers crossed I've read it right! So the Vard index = 0.89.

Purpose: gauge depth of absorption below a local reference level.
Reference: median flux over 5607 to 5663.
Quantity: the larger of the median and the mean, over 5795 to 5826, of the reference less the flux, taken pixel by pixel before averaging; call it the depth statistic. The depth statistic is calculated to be -0.44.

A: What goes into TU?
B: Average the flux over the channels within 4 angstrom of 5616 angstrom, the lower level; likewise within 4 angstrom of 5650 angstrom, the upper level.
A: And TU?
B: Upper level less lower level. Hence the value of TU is 0.2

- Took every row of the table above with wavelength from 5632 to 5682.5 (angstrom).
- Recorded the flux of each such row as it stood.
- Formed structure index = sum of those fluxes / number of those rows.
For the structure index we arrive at 8.83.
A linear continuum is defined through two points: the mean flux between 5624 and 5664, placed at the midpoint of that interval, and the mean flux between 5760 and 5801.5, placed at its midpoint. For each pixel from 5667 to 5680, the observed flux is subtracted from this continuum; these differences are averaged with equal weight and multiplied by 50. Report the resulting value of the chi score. -20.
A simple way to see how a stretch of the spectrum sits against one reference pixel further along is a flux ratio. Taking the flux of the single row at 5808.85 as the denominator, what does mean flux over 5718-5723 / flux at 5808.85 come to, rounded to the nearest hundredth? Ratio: 1.00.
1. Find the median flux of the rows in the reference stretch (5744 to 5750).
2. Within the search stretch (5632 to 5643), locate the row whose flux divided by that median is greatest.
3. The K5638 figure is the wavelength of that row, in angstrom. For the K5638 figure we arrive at 5634.95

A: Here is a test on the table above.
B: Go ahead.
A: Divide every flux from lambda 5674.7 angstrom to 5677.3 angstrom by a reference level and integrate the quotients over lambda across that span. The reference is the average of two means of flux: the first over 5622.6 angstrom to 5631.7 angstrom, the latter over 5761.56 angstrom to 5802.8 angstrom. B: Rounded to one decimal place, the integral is 2.8 angstrom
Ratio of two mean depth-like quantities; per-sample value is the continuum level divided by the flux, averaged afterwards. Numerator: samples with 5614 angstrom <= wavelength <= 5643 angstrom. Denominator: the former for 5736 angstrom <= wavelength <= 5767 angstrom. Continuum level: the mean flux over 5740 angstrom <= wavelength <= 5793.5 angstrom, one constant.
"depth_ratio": 1.06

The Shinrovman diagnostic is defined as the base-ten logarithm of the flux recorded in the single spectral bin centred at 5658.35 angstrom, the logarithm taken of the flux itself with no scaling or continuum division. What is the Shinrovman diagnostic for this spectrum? 0.96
